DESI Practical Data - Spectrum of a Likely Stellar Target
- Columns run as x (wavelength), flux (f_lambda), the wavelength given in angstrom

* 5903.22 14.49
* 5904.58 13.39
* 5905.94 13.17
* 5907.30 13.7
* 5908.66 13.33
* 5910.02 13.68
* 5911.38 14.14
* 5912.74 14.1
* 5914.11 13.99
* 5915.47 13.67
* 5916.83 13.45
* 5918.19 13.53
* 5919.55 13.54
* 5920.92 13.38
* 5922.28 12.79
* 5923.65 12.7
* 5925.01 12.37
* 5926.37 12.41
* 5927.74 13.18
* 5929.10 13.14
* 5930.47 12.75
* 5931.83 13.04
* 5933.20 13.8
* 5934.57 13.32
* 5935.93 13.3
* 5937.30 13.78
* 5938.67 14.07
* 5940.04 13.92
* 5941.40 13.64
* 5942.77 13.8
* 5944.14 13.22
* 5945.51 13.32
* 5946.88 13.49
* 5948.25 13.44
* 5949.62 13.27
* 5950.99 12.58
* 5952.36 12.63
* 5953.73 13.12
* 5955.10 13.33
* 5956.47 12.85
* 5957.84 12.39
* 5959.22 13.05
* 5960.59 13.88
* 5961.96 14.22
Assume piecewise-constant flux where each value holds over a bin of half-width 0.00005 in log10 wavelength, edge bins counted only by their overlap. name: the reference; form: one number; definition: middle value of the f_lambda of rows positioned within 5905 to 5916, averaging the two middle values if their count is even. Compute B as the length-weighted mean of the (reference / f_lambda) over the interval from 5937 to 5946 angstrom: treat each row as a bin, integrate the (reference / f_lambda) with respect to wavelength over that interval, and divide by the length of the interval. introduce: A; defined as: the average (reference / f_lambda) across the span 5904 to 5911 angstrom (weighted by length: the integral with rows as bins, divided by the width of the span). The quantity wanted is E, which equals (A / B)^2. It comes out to 1.03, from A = 1.016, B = 1.00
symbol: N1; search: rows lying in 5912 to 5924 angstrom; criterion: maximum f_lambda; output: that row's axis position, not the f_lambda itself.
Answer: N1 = 5912.74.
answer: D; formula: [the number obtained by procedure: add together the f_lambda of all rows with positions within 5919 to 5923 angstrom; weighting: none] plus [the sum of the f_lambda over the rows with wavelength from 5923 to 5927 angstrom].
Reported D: 77.2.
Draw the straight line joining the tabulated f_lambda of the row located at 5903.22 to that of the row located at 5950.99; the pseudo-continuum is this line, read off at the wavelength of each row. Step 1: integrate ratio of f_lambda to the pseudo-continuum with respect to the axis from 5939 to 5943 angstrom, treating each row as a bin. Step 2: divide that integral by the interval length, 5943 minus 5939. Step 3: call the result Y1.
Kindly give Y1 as 1.07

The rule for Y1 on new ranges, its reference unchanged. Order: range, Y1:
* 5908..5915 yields 0.98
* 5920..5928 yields 0.94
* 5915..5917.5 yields 0.97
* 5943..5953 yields 1.04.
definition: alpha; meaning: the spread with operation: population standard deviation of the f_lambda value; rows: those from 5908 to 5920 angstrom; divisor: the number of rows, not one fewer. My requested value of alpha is 0.28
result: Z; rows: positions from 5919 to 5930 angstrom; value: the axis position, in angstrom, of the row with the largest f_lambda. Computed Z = 5919.55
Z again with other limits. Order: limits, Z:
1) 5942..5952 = 5942.77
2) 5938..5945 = 5938.67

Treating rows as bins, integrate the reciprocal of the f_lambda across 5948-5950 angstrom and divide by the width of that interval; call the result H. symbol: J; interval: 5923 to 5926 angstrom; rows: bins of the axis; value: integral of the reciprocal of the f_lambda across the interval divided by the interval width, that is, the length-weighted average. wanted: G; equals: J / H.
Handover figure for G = 1.07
